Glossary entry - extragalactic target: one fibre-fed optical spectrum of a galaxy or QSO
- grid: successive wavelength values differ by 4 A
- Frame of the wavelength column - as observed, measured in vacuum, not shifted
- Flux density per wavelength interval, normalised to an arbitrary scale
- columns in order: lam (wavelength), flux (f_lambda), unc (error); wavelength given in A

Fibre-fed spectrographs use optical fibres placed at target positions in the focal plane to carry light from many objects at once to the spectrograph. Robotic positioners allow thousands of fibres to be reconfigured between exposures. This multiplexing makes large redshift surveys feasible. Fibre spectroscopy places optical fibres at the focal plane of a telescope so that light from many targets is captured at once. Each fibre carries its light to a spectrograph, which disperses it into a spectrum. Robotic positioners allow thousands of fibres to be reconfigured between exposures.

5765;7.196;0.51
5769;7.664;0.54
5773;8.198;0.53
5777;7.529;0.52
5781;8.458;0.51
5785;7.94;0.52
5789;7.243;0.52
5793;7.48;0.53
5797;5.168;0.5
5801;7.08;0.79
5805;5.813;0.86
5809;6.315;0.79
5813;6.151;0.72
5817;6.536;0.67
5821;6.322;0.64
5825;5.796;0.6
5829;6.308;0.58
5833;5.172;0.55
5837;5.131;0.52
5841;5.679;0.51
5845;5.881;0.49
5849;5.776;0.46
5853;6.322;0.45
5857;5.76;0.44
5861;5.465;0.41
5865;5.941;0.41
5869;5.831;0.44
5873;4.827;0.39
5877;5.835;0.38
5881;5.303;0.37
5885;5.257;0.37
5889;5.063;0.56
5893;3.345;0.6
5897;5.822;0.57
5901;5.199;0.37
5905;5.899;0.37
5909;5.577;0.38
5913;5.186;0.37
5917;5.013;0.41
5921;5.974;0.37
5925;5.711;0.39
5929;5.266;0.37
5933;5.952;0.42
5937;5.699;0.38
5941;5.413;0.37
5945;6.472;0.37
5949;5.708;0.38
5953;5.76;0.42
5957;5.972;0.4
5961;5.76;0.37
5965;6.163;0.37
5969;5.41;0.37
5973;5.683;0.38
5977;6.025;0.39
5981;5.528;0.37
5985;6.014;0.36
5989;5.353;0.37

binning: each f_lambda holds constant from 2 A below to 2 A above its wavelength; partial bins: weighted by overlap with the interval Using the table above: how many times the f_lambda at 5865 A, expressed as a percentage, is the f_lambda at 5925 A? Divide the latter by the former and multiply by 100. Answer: 96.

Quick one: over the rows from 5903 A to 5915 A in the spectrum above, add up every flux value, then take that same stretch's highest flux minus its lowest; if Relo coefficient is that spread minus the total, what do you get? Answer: -15.9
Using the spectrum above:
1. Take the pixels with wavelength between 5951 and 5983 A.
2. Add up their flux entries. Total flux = 46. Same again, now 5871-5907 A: 47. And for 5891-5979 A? 123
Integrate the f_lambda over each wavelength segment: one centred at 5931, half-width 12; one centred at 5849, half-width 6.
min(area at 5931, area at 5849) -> 72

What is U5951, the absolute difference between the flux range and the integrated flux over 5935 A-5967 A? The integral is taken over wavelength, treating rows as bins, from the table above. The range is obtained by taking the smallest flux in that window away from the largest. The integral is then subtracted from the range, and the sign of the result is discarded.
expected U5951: 187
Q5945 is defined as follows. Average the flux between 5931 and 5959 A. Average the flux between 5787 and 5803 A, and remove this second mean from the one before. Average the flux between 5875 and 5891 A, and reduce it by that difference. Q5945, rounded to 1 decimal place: 6.3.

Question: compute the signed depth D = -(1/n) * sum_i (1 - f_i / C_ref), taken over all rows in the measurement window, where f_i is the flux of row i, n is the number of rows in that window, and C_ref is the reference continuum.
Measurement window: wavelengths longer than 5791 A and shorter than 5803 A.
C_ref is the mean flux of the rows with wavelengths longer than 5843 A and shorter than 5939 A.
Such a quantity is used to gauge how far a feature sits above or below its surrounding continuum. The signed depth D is 0.20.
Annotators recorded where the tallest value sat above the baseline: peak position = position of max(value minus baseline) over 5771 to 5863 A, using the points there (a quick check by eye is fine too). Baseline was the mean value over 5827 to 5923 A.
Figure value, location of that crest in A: 5781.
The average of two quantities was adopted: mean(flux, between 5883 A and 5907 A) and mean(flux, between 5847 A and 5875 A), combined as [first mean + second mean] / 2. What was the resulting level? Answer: 5.40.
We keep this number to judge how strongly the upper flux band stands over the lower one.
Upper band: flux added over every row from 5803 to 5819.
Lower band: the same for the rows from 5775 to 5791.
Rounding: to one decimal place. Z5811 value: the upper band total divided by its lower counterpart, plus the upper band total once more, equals 25.6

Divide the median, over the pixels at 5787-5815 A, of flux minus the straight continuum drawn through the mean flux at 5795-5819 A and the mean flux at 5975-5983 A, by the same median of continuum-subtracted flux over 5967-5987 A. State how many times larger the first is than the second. -1.3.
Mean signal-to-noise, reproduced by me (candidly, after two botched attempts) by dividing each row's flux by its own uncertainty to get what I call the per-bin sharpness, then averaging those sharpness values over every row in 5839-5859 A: 13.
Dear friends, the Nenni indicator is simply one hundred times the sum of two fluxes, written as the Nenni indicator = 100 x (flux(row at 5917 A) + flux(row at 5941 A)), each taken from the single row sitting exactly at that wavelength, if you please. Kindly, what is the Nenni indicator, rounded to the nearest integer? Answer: 1043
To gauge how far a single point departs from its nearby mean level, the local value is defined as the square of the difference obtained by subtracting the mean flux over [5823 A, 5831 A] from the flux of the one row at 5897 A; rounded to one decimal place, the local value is 0.1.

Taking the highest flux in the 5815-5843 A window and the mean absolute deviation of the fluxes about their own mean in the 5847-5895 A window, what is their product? 3.5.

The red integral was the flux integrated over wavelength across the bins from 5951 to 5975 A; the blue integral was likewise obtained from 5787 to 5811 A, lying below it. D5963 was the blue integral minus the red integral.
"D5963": 17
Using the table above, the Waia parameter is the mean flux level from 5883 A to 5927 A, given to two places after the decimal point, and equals 5.28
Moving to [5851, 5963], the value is 5.55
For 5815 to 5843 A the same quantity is 5.85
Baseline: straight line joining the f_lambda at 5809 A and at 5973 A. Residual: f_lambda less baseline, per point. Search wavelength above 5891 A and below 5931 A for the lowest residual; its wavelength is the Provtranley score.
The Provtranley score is 5893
